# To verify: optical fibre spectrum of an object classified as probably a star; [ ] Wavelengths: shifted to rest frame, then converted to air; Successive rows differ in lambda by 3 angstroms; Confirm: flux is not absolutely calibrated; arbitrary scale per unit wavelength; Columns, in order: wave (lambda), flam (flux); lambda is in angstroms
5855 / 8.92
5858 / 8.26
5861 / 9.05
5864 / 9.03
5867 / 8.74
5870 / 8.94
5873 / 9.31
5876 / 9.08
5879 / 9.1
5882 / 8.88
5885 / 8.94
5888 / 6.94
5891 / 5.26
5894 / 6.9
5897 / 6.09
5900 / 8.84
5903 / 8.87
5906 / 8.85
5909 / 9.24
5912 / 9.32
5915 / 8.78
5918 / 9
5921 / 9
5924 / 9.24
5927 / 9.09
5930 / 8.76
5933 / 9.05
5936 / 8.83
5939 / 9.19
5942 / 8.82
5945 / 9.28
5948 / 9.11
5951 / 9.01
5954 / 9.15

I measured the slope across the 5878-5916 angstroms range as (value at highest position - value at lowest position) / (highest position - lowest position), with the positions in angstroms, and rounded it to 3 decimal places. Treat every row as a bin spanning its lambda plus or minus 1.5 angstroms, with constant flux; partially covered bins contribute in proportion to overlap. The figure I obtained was -0.009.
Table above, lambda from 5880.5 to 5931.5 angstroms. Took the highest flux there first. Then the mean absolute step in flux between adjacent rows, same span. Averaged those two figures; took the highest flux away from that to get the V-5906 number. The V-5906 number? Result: -4.32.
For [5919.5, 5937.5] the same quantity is -4.50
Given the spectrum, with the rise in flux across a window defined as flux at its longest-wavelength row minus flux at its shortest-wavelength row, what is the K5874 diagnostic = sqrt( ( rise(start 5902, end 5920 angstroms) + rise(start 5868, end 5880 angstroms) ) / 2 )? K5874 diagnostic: 0.38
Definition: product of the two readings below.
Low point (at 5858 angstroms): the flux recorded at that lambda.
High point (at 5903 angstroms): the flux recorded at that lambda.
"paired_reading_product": 73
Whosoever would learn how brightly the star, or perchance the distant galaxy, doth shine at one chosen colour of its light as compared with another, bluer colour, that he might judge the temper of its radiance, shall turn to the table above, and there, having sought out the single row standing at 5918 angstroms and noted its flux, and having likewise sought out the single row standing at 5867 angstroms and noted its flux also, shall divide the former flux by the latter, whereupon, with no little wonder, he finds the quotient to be 1.03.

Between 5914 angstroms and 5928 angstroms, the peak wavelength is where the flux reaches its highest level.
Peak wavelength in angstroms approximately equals 5924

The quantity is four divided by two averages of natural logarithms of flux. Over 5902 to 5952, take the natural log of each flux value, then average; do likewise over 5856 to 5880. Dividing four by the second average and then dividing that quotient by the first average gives 0.830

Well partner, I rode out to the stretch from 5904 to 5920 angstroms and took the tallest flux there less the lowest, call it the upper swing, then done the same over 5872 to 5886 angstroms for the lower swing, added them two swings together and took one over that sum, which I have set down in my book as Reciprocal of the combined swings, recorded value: 1.0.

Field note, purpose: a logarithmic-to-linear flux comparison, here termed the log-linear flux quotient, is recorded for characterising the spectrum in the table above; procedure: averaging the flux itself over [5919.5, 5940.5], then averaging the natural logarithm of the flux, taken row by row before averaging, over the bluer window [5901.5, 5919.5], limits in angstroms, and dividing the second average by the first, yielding 0.244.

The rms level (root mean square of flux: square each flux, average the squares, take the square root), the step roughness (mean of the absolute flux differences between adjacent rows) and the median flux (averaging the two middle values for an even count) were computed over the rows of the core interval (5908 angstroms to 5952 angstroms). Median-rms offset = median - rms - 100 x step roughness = -25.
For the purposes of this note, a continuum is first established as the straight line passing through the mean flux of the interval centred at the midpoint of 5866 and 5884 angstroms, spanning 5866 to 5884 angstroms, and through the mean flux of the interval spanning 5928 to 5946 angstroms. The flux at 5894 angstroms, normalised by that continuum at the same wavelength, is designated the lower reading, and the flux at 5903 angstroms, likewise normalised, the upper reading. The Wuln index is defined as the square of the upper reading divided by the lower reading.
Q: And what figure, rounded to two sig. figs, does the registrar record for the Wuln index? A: 1.3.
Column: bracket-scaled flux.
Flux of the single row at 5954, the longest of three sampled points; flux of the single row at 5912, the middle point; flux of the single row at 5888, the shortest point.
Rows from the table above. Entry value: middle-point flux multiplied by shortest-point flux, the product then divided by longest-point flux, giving 7.1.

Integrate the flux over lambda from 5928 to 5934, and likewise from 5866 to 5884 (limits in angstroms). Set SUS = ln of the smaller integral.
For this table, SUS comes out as 4.0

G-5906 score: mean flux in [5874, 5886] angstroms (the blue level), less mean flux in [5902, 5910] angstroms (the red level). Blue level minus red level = 0.0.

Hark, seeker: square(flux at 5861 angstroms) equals 81.9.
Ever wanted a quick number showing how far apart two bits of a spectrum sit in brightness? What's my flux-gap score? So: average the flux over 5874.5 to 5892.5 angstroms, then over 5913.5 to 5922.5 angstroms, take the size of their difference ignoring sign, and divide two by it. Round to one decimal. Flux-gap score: 2.2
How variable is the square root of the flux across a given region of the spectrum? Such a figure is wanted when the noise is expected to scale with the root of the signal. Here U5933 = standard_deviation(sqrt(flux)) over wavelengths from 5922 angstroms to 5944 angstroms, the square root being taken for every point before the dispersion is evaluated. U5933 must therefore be 0.03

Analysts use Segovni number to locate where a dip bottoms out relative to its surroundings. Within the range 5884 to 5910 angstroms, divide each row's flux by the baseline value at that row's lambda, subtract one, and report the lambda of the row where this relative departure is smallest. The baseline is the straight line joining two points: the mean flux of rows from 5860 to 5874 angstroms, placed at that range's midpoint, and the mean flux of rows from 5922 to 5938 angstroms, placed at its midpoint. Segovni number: 5891 angstroms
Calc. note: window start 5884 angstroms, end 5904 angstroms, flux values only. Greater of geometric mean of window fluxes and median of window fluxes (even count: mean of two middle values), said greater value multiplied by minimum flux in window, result 38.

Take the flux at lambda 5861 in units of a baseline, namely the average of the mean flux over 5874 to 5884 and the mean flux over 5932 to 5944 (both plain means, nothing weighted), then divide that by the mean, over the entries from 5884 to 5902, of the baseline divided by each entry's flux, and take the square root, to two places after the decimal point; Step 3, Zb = 0.88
